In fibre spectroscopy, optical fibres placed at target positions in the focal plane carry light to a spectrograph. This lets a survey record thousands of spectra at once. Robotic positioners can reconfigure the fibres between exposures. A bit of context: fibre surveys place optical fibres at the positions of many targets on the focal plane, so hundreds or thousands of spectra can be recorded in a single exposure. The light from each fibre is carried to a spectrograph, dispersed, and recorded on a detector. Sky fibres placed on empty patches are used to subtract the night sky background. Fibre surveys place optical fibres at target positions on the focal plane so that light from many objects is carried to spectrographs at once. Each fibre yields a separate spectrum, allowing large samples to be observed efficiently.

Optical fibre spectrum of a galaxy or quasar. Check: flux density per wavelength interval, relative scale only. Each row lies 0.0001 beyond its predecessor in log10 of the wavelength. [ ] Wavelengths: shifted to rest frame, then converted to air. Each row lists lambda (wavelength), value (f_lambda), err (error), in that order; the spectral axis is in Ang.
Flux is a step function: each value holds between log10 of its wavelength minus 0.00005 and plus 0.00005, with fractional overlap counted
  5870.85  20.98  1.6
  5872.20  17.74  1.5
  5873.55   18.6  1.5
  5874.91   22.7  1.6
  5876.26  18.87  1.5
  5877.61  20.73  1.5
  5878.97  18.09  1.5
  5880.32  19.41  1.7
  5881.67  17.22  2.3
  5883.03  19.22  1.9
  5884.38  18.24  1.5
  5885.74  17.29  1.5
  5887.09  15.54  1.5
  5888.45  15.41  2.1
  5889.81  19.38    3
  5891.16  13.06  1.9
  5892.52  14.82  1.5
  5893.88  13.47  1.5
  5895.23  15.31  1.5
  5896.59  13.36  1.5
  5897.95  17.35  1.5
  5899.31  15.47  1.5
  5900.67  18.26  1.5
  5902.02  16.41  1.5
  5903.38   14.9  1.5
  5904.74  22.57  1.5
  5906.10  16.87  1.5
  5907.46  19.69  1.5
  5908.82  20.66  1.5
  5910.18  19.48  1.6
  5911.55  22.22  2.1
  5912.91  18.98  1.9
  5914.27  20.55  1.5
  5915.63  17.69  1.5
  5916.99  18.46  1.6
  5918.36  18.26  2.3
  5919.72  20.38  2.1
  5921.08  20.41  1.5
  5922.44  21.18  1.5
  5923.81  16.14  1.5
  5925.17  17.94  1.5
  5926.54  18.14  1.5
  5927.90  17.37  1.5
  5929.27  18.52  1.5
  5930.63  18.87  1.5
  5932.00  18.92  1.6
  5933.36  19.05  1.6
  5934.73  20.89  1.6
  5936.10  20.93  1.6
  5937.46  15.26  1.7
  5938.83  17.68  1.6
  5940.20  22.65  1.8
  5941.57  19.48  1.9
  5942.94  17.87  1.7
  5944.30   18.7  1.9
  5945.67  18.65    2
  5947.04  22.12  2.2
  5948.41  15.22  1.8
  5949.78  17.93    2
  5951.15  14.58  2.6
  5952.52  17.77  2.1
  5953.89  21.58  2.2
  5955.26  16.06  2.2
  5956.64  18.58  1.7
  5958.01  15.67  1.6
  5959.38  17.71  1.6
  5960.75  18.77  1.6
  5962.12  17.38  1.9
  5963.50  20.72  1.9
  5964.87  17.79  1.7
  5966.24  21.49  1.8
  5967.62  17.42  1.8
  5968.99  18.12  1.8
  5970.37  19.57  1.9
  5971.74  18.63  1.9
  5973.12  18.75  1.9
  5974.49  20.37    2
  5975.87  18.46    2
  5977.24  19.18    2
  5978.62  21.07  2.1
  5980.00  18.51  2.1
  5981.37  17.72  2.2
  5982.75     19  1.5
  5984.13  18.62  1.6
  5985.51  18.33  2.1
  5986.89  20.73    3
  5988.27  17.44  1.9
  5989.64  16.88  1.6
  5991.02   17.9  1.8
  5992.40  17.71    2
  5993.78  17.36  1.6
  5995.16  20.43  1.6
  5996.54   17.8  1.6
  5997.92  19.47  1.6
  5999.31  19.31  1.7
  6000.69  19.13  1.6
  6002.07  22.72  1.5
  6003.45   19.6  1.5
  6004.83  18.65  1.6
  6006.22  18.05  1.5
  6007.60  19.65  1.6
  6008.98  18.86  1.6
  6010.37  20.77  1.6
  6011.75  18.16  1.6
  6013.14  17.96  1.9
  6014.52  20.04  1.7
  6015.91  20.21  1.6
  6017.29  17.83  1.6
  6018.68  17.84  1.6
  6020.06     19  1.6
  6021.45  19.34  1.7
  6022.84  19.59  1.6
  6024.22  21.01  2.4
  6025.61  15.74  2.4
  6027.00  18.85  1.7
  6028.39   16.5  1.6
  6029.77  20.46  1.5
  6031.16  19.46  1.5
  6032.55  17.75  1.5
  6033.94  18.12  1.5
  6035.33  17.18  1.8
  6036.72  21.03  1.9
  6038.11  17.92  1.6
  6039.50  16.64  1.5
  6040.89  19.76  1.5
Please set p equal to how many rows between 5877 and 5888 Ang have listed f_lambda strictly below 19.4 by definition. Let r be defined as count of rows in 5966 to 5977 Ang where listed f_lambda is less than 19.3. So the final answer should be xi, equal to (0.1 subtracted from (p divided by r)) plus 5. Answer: 6.1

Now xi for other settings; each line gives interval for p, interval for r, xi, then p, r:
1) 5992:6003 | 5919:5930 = 5.9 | 5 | 5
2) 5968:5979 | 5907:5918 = 6.6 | 5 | 3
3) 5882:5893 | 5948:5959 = 6.0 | 8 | 7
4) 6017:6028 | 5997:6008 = 6.9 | 6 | 3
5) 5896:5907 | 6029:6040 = 6.3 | 7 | 5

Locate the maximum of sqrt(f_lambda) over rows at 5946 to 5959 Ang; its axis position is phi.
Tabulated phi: 5947.04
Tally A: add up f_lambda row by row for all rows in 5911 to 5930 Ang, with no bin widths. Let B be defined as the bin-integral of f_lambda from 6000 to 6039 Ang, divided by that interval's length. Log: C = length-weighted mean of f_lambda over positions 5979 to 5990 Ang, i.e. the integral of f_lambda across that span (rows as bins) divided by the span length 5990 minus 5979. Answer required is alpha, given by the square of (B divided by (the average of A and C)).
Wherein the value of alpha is 0.018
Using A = 266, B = 19.0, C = 18.5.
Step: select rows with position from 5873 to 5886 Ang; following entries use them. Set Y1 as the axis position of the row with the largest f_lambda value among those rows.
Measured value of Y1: 5874.91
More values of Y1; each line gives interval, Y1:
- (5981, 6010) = 6002.07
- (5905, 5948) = 5940.20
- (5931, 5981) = 5940.20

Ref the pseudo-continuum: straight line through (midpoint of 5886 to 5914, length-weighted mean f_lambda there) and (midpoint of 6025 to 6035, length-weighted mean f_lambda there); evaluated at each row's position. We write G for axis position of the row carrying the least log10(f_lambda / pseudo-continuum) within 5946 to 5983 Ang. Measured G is 5951.15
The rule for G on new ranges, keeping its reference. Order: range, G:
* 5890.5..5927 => 5891.16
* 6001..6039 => 6025.61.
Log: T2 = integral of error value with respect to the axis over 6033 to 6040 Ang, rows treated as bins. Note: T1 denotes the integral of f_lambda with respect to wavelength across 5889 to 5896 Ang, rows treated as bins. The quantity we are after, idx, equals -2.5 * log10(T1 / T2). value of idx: -2.40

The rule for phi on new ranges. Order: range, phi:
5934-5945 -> 5940.20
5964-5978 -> 5966.24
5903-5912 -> 5904.74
